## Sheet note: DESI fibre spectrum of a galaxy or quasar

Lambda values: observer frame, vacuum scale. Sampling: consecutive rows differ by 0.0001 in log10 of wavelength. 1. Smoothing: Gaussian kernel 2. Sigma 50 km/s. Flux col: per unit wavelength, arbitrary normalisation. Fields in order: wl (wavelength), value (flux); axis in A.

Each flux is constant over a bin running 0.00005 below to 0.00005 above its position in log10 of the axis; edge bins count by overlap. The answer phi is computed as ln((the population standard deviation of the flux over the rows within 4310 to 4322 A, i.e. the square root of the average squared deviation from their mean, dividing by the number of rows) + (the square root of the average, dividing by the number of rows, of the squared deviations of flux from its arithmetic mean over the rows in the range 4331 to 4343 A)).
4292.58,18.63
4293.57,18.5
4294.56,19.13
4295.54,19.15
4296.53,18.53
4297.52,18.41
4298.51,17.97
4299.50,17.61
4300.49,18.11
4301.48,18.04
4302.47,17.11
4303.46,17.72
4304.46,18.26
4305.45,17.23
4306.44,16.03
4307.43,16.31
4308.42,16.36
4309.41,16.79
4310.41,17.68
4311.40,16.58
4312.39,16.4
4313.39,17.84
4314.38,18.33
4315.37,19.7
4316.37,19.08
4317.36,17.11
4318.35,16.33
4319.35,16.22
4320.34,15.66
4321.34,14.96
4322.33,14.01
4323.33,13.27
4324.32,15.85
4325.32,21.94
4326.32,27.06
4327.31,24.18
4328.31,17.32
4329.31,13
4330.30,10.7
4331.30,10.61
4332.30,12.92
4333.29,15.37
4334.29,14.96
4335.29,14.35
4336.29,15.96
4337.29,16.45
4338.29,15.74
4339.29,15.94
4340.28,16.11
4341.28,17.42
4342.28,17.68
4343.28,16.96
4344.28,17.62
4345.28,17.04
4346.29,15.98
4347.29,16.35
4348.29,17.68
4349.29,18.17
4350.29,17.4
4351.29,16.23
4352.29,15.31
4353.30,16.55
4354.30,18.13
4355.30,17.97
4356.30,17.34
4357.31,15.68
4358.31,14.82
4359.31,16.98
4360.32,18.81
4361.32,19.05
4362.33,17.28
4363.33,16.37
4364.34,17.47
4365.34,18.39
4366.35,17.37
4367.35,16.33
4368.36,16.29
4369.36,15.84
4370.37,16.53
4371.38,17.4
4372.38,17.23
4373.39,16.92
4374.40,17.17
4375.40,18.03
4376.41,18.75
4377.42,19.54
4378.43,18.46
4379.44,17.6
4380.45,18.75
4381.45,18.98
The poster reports 1.2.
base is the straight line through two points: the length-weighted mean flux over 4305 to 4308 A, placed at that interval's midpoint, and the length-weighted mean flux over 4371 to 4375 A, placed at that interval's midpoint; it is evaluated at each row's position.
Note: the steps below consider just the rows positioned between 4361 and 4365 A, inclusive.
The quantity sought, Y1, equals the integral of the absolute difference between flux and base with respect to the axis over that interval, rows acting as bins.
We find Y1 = 3.1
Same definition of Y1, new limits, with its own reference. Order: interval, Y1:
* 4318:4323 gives 6.7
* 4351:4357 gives 5.4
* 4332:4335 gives 6.9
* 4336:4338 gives 1.3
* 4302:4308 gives 5.0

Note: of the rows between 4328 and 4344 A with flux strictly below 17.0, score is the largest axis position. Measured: 4343.28 A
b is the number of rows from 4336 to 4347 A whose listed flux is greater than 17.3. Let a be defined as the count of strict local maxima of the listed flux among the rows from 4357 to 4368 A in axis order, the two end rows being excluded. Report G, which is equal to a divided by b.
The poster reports 0.67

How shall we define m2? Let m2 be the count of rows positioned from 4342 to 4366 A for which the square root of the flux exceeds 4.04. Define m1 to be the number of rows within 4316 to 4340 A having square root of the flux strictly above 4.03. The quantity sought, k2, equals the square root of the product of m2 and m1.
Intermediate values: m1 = 8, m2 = 19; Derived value 12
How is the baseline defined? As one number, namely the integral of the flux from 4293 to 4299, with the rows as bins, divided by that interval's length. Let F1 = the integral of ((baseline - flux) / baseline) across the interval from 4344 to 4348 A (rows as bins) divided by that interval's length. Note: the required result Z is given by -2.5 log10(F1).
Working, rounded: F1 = 0.10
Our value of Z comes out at 2.5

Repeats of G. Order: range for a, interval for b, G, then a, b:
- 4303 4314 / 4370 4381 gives 0.29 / 2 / 7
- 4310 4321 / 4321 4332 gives 0.25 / 1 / 4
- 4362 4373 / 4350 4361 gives 0.40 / 2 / 5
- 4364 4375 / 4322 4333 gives 0.50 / 2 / 4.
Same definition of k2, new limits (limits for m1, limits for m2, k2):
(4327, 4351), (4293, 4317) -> 16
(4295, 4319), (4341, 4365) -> 21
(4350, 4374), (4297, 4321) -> 19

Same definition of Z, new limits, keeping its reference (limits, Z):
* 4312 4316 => 4.0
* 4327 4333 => 1.6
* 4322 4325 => 1.7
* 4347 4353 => 2.6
